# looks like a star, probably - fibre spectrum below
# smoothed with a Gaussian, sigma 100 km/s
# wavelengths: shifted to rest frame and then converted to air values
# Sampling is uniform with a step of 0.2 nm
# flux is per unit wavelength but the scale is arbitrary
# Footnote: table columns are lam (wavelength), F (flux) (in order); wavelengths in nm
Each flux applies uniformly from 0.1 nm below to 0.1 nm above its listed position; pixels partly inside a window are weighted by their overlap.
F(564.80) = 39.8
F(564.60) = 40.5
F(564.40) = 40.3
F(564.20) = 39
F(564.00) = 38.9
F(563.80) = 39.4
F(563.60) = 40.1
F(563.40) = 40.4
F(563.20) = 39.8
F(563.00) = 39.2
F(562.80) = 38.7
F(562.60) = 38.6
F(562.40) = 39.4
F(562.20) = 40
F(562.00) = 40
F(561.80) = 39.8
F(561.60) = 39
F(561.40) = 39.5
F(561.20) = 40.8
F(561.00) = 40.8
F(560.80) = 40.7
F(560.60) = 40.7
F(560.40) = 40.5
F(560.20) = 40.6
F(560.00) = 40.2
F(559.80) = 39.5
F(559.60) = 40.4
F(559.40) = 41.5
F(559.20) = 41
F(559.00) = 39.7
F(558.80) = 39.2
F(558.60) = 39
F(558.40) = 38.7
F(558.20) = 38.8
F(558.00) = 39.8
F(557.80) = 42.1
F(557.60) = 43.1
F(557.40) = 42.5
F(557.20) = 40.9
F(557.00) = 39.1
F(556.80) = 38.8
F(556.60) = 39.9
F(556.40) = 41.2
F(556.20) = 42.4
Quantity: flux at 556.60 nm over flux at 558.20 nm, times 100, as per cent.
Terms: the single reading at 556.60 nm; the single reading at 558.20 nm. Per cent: 103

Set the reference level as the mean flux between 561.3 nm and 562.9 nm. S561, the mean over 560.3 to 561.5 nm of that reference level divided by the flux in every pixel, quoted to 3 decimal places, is 0.972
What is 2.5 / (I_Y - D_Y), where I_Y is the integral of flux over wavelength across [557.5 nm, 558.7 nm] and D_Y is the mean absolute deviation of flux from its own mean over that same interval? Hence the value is 0.053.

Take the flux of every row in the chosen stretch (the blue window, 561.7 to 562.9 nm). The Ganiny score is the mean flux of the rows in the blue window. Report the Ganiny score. 39.4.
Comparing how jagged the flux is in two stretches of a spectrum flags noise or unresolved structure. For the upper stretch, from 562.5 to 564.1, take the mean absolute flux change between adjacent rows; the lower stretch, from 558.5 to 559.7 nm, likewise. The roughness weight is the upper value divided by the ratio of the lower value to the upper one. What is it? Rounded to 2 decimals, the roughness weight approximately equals 0.31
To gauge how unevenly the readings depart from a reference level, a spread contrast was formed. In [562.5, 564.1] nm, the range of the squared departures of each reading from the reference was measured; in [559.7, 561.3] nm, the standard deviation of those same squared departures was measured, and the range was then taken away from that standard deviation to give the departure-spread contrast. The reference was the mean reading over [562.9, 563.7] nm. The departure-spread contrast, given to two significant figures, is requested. -1.3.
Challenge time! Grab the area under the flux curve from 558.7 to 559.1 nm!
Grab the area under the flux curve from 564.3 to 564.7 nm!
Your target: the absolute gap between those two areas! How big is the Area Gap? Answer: 0.4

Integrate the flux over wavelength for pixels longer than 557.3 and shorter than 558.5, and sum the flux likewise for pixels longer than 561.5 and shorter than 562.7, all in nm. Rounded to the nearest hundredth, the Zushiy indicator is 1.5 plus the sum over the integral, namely 6.33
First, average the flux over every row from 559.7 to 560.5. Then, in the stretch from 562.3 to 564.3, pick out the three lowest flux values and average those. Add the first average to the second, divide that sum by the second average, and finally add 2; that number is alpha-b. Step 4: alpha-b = 4.04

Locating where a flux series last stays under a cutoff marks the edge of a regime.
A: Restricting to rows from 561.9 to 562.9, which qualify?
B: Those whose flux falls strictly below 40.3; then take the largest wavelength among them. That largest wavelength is 562.80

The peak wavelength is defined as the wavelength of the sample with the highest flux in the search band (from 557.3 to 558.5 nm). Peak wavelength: 557.60 nm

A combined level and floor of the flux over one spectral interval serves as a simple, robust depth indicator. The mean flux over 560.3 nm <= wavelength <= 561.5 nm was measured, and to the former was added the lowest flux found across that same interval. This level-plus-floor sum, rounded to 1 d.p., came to 80.0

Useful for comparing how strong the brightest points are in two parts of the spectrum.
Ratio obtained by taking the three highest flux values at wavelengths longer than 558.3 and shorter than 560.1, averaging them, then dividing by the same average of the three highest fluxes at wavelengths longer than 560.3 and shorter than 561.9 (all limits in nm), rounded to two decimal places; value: 1.00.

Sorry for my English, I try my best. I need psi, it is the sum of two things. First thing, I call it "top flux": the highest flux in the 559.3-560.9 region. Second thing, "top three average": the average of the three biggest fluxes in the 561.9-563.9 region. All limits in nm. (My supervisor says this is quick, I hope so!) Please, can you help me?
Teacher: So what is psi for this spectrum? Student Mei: 81.7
